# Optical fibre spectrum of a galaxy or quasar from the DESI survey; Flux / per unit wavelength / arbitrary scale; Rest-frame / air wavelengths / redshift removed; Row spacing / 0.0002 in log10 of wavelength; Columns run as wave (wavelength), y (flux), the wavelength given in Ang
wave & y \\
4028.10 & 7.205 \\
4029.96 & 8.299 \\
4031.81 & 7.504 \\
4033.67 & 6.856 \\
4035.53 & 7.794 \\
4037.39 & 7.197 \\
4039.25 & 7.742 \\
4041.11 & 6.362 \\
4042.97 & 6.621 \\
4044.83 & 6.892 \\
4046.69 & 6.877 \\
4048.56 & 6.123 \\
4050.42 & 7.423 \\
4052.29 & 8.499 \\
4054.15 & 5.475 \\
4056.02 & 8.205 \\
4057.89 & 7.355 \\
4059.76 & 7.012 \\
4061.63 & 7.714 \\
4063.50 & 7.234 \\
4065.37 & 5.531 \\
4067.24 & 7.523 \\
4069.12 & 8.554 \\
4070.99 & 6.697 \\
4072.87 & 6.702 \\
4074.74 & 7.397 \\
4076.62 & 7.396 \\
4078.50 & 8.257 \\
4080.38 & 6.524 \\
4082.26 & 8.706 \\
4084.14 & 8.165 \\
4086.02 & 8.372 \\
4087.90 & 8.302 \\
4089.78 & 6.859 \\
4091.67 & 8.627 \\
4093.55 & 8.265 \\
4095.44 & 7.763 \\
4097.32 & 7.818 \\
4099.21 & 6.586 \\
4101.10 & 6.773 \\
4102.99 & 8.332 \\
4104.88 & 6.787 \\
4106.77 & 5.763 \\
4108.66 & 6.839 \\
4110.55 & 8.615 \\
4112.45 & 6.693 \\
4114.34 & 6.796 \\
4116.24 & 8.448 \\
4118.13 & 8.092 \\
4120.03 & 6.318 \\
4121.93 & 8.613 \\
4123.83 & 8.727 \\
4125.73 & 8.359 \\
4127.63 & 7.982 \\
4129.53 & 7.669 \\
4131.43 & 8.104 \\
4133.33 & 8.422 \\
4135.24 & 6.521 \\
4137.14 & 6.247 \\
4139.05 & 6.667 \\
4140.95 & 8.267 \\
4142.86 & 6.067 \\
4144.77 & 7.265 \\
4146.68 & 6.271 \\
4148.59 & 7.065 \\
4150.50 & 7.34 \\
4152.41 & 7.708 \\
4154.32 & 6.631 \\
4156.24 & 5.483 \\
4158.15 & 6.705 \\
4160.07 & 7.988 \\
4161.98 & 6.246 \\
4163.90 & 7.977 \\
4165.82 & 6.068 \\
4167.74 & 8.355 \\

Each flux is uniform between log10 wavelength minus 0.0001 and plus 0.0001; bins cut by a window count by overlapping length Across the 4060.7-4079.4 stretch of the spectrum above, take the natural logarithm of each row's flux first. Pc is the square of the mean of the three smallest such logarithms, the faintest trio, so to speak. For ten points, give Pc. 3.38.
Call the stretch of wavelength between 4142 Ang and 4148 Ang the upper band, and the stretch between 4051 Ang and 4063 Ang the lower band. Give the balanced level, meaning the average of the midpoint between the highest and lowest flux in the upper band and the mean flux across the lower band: 7.02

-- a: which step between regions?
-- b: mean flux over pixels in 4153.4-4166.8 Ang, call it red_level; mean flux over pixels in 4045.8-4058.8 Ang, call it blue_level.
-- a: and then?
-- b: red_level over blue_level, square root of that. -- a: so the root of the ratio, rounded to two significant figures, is 0.97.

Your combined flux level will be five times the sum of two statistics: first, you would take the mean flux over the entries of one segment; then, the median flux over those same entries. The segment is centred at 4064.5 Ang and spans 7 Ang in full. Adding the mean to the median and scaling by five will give 72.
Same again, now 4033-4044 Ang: 71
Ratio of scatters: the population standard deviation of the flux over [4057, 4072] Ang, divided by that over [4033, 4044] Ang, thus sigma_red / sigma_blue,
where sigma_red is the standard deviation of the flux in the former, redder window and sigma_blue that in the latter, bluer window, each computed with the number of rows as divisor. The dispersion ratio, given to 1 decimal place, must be 1.5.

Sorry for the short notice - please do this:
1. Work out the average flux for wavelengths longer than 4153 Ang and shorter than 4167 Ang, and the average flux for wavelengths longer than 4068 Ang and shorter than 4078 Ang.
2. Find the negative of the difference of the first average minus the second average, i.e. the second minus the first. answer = 0.6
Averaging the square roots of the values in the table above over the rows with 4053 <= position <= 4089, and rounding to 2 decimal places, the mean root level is 2.72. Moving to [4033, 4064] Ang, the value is 2.67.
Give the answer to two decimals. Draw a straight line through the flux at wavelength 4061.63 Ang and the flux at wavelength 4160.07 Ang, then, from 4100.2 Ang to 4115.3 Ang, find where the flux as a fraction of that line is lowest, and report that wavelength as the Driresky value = 4106.77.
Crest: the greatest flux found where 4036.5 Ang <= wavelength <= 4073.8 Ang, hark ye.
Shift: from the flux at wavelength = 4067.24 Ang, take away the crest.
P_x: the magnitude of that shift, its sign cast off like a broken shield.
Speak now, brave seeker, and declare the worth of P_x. 1.0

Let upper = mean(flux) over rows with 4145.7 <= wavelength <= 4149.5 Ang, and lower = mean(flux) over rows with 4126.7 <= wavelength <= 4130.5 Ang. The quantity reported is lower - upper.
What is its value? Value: 1.2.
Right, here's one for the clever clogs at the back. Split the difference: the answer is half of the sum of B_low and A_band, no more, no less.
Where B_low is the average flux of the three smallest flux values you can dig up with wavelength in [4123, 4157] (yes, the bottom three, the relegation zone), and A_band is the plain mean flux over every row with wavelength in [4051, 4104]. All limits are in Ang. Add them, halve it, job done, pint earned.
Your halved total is 6.73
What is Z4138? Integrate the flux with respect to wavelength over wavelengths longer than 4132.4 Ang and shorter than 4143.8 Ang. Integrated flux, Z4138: 80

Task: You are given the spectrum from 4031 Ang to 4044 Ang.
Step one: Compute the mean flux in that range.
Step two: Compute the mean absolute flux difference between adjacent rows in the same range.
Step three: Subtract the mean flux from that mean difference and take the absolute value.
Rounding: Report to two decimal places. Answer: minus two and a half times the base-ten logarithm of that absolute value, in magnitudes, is -2.02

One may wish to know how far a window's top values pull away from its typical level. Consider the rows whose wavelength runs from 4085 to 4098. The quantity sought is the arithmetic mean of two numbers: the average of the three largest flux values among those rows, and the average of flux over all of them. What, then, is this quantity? 8.22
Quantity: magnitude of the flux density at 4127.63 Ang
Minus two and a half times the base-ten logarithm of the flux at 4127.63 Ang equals -2.26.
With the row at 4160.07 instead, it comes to -2.26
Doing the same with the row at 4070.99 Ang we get -2.06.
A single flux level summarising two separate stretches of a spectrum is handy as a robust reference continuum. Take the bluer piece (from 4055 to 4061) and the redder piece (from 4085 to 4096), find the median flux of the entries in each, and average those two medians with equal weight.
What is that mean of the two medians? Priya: 7.82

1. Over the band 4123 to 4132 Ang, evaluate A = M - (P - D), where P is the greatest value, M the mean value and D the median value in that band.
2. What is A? 7.5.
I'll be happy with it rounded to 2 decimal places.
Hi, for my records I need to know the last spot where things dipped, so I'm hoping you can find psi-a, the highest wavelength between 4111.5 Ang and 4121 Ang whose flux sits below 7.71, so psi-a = 4120.03 Ang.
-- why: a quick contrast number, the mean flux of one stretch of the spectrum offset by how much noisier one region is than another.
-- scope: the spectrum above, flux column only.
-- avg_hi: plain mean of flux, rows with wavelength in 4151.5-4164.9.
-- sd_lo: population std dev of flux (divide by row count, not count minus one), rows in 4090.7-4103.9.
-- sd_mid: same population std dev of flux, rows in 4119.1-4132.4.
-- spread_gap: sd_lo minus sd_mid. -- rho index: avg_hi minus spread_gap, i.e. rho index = 7.0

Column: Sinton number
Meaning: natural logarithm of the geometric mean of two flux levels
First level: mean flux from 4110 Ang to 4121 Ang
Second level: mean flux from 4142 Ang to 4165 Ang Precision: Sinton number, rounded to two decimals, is 1.97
